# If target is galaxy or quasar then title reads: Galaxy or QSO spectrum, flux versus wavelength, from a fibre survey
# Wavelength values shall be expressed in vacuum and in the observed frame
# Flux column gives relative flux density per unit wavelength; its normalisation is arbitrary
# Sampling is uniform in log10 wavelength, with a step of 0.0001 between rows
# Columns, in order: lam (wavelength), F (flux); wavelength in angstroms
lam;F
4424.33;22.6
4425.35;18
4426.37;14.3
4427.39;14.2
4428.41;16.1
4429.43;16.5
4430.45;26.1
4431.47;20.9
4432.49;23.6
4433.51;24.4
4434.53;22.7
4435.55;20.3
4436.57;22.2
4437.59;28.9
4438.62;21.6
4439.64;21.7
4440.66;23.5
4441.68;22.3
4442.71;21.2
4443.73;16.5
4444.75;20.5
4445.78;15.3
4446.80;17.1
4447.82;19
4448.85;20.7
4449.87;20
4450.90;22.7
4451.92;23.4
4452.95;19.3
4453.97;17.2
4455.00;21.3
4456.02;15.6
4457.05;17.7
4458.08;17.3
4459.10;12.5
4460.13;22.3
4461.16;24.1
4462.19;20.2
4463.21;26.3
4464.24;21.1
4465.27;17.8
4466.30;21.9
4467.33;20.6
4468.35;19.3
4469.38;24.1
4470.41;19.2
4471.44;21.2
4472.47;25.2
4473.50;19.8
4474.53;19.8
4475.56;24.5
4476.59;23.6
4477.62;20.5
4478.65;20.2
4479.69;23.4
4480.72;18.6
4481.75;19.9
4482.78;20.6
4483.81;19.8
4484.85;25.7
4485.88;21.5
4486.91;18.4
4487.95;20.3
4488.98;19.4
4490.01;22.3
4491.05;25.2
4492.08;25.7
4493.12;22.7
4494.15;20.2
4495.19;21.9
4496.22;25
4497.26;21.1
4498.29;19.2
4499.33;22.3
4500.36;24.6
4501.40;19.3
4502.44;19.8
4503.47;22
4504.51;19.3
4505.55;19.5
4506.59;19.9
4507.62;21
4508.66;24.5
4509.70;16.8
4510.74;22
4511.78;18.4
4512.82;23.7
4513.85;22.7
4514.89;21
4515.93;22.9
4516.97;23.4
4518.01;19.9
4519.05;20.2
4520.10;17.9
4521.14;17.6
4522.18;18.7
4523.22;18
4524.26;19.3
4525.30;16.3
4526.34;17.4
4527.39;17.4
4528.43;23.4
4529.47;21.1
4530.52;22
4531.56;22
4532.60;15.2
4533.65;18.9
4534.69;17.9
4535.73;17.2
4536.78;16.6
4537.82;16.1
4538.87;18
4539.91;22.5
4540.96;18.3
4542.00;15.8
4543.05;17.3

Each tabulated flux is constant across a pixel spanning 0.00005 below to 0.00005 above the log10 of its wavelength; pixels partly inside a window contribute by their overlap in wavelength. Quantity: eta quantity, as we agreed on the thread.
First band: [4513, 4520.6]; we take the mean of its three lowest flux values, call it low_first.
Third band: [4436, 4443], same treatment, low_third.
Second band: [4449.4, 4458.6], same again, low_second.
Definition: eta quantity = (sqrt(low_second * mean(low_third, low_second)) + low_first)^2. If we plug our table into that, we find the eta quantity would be 1383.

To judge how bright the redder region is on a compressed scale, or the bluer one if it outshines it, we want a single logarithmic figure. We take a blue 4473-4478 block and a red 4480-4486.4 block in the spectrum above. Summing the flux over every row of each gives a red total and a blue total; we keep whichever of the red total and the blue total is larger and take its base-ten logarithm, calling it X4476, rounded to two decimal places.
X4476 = 2.10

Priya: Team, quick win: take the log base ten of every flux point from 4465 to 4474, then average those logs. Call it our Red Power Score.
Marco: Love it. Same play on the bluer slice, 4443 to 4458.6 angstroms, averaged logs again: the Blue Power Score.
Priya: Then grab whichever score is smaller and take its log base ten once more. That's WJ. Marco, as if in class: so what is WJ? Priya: 0.105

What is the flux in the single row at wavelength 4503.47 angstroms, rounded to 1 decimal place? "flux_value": 22.0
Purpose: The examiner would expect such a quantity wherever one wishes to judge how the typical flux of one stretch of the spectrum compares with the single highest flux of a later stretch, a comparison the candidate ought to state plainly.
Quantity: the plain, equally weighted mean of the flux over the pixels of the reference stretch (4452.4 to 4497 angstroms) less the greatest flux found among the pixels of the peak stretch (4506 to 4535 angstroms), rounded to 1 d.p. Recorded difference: -3.5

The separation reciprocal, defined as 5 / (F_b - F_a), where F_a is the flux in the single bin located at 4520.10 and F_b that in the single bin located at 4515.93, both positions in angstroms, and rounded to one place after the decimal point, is 1.0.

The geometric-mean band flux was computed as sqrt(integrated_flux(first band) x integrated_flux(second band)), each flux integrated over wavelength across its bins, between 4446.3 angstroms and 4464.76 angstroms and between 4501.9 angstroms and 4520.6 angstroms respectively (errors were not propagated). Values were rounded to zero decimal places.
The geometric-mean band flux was 378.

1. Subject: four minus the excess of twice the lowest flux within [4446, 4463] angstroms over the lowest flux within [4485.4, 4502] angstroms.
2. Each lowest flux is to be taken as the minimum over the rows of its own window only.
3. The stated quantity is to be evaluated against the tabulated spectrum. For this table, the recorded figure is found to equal -3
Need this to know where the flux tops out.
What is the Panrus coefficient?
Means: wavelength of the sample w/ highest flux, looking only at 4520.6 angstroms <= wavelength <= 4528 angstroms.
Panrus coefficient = 4524.26 angstroms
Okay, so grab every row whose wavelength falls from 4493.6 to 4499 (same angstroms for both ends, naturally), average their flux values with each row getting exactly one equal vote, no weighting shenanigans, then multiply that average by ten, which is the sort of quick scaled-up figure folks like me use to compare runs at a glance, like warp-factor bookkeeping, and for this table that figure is 215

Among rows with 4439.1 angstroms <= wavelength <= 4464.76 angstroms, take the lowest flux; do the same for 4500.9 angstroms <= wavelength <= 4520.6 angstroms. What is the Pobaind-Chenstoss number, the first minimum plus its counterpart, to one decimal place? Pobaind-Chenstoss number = 29.3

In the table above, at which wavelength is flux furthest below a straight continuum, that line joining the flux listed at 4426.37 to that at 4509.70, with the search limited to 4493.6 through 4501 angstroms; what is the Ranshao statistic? 4498.29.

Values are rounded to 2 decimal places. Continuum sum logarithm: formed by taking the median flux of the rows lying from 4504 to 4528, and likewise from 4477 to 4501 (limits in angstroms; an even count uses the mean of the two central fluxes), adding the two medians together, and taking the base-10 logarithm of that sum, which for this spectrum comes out 1.61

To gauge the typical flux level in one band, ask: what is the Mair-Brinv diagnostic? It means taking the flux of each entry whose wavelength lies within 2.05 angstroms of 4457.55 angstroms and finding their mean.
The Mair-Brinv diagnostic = 15.8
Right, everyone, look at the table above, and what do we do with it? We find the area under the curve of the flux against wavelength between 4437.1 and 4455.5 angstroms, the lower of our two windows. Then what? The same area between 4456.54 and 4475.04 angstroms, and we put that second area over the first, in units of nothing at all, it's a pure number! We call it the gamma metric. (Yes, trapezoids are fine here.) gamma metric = 1.00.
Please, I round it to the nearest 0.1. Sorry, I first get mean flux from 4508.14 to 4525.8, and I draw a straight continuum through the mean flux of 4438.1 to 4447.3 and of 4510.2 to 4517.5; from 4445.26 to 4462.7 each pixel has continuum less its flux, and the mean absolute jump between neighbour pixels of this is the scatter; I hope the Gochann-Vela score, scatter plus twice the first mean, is 43.4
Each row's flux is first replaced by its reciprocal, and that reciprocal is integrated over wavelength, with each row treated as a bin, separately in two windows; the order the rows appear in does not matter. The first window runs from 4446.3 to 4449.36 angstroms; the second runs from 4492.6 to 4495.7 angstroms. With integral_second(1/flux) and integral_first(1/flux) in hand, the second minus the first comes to -0.019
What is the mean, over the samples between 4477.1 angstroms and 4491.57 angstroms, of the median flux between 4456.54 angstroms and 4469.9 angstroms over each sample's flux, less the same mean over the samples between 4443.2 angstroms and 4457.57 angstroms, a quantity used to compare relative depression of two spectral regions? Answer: -0.12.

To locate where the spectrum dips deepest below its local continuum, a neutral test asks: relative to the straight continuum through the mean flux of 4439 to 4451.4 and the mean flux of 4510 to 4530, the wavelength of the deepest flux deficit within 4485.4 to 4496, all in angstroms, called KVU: 4486.91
